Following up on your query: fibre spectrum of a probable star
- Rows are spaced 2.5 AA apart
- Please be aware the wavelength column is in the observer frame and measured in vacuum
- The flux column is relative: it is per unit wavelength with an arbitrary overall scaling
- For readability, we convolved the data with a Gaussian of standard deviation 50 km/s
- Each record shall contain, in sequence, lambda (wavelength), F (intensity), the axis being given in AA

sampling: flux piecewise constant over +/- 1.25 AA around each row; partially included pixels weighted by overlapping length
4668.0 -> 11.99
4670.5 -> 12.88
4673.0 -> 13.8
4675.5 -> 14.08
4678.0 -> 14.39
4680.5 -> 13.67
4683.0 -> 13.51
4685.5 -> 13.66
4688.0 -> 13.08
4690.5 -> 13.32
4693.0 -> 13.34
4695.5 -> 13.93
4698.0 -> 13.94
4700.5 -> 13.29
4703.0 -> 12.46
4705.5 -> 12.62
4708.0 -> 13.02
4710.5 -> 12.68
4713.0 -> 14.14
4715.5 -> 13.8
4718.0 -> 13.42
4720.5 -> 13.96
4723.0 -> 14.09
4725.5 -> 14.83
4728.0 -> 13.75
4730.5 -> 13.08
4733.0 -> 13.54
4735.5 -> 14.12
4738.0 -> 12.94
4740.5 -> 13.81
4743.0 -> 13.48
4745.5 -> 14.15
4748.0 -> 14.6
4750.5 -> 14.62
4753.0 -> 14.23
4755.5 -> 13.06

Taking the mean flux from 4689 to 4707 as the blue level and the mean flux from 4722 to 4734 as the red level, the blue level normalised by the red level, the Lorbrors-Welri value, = 0.96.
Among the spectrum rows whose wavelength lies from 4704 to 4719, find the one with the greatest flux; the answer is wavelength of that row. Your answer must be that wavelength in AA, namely 4713.0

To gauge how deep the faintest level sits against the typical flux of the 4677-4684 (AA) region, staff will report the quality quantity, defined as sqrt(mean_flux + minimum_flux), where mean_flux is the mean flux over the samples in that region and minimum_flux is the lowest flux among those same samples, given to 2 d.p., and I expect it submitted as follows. 5.23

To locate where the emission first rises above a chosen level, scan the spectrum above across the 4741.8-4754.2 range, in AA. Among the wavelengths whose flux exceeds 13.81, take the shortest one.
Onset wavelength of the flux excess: 4745.5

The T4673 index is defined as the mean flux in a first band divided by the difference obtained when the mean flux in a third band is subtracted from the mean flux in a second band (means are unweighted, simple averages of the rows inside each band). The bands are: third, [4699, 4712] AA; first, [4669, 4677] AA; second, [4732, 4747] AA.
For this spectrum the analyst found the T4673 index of 16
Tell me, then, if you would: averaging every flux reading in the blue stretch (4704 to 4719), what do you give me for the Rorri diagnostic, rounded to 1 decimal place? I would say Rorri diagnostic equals 13.3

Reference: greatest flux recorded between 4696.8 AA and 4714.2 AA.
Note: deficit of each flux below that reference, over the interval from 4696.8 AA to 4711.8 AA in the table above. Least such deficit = 0.20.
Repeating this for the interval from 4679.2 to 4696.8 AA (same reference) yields 0.21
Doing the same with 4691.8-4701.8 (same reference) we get 0.20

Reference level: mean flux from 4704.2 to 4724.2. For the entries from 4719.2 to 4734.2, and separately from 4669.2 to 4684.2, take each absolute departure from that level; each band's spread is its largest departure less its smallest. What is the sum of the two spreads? 2.17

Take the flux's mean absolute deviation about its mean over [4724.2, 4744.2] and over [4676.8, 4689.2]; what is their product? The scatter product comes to 0.13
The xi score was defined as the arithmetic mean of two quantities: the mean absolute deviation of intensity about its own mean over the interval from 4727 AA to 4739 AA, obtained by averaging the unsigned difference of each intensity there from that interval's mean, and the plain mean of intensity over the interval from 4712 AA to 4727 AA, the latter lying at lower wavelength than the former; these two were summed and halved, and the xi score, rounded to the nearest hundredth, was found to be 7.21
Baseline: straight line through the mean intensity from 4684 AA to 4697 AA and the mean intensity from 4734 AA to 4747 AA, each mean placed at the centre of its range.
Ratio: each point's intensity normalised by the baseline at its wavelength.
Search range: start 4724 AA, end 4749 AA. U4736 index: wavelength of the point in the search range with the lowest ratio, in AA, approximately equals 4738.0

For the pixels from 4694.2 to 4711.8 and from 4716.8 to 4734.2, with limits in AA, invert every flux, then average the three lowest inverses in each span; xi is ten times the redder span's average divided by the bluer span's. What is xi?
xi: 9.6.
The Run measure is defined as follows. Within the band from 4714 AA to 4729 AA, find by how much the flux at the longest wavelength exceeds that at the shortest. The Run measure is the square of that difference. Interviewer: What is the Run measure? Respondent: 0.0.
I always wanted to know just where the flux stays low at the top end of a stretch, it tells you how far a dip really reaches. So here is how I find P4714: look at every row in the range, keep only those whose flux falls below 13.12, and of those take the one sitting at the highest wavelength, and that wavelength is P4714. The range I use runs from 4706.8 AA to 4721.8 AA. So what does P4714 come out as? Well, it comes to 4710.5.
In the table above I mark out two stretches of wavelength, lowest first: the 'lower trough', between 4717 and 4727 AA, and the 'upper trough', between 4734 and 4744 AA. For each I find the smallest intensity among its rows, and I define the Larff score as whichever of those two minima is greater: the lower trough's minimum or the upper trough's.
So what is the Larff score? 13.4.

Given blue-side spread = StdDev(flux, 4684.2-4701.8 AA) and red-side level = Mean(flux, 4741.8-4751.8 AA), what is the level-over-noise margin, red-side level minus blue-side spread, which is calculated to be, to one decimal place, 13.9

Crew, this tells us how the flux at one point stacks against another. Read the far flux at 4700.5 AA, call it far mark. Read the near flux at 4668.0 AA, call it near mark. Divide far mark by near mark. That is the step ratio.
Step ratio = 1.11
